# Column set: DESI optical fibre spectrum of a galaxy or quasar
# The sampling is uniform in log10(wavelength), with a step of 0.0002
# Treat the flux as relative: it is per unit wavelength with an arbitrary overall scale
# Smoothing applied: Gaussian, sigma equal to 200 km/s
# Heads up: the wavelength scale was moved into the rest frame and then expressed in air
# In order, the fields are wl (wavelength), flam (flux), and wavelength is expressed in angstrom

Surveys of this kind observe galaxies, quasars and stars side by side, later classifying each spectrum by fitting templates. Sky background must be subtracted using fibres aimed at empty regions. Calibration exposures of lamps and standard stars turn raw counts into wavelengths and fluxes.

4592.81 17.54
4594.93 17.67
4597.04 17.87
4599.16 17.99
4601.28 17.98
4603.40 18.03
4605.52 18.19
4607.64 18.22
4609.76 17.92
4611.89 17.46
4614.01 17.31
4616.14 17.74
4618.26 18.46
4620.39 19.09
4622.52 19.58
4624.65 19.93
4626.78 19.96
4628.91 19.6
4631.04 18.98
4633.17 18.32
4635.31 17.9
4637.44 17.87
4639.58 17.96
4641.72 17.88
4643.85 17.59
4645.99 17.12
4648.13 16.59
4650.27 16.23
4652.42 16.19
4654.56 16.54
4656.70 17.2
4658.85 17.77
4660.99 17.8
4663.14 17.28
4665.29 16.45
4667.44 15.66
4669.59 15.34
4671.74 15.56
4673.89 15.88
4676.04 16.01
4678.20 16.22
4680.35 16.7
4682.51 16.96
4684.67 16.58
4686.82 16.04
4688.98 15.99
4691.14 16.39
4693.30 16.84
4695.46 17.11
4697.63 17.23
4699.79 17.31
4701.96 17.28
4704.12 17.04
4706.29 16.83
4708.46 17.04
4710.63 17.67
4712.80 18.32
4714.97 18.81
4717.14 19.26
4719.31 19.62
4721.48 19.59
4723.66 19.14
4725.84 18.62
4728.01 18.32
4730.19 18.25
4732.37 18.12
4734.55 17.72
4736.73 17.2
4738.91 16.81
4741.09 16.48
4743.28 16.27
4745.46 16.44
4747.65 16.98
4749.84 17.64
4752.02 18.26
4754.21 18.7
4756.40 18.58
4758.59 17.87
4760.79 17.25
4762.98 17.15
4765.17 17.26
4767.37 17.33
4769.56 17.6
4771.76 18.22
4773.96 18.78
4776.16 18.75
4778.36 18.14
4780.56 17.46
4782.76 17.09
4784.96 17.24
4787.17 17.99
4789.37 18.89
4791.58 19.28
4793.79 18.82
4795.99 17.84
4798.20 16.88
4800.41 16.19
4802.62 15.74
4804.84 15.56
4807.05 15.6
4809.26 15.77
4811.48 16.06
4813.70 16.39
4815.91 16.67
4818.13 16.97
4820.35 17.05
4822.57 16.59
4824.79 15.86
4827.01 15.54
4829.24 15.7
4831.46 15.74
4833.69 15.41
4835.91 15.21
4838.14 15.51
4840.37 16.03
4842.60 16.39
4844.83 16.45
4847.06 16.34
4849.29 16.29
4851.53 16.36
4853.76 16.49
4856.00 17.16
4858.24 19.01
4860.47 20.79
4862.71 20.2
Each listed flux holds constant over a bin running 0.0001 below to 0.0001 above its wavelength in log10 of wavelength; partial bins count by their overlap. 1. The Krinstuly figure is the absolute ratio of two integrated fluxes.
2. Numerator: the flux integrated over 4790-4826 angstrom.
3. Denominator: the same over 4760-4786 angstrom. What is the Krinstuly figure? 1.3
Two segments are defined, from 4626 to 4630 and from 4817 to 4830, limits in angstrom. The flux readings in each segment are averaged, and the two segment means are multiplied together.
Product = 322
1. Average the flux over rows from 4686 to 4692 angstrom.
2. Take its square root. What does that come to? 4.02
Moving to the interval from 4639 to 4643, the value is 4.23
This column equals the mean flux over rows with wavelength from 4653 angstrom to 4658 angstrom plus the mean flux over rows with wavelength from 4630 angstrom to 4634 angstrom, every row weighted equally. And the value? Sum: 35.5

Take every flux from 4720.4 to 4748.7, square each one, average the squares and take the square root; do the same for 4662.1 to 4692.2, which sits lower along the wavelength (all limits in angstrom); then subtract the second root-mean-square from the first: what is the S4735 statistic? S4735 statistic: 1.5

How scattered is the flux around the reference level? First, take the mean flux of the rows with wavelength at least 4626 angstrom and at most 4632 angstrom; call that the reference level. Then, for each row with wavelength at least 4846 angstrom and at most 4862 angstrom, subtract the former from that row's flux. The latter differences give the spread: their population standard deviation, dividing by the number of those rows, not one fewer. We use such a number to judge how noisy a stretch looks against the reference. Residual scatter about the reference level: 1.62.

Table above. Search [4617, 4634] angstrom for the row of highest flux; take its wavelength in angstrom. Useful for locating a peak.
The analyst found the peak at 4626.78 angstrom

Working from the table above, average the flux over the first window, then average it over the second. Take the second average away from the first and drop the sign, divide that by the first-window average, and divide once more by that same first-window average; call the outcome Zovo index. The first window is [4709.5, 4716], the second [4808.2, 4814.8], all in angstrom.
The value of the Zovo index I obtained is 0.0066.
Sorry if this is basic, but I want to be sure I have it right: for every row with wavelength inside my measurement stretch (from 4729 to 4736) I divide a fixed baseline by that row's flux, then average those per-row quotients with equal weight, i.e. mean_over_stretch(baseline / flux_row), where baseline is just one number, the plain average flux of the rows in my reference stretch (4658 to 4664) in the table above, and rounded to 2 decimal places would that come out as 0.98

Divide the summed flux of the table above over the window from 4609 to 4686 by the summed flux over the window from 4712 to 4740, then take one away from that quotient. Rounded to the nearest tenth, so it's 1.6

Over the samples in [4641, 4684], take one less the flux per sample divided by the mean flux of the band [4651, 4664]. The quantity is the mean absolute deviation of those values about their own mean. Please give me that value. 0.038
